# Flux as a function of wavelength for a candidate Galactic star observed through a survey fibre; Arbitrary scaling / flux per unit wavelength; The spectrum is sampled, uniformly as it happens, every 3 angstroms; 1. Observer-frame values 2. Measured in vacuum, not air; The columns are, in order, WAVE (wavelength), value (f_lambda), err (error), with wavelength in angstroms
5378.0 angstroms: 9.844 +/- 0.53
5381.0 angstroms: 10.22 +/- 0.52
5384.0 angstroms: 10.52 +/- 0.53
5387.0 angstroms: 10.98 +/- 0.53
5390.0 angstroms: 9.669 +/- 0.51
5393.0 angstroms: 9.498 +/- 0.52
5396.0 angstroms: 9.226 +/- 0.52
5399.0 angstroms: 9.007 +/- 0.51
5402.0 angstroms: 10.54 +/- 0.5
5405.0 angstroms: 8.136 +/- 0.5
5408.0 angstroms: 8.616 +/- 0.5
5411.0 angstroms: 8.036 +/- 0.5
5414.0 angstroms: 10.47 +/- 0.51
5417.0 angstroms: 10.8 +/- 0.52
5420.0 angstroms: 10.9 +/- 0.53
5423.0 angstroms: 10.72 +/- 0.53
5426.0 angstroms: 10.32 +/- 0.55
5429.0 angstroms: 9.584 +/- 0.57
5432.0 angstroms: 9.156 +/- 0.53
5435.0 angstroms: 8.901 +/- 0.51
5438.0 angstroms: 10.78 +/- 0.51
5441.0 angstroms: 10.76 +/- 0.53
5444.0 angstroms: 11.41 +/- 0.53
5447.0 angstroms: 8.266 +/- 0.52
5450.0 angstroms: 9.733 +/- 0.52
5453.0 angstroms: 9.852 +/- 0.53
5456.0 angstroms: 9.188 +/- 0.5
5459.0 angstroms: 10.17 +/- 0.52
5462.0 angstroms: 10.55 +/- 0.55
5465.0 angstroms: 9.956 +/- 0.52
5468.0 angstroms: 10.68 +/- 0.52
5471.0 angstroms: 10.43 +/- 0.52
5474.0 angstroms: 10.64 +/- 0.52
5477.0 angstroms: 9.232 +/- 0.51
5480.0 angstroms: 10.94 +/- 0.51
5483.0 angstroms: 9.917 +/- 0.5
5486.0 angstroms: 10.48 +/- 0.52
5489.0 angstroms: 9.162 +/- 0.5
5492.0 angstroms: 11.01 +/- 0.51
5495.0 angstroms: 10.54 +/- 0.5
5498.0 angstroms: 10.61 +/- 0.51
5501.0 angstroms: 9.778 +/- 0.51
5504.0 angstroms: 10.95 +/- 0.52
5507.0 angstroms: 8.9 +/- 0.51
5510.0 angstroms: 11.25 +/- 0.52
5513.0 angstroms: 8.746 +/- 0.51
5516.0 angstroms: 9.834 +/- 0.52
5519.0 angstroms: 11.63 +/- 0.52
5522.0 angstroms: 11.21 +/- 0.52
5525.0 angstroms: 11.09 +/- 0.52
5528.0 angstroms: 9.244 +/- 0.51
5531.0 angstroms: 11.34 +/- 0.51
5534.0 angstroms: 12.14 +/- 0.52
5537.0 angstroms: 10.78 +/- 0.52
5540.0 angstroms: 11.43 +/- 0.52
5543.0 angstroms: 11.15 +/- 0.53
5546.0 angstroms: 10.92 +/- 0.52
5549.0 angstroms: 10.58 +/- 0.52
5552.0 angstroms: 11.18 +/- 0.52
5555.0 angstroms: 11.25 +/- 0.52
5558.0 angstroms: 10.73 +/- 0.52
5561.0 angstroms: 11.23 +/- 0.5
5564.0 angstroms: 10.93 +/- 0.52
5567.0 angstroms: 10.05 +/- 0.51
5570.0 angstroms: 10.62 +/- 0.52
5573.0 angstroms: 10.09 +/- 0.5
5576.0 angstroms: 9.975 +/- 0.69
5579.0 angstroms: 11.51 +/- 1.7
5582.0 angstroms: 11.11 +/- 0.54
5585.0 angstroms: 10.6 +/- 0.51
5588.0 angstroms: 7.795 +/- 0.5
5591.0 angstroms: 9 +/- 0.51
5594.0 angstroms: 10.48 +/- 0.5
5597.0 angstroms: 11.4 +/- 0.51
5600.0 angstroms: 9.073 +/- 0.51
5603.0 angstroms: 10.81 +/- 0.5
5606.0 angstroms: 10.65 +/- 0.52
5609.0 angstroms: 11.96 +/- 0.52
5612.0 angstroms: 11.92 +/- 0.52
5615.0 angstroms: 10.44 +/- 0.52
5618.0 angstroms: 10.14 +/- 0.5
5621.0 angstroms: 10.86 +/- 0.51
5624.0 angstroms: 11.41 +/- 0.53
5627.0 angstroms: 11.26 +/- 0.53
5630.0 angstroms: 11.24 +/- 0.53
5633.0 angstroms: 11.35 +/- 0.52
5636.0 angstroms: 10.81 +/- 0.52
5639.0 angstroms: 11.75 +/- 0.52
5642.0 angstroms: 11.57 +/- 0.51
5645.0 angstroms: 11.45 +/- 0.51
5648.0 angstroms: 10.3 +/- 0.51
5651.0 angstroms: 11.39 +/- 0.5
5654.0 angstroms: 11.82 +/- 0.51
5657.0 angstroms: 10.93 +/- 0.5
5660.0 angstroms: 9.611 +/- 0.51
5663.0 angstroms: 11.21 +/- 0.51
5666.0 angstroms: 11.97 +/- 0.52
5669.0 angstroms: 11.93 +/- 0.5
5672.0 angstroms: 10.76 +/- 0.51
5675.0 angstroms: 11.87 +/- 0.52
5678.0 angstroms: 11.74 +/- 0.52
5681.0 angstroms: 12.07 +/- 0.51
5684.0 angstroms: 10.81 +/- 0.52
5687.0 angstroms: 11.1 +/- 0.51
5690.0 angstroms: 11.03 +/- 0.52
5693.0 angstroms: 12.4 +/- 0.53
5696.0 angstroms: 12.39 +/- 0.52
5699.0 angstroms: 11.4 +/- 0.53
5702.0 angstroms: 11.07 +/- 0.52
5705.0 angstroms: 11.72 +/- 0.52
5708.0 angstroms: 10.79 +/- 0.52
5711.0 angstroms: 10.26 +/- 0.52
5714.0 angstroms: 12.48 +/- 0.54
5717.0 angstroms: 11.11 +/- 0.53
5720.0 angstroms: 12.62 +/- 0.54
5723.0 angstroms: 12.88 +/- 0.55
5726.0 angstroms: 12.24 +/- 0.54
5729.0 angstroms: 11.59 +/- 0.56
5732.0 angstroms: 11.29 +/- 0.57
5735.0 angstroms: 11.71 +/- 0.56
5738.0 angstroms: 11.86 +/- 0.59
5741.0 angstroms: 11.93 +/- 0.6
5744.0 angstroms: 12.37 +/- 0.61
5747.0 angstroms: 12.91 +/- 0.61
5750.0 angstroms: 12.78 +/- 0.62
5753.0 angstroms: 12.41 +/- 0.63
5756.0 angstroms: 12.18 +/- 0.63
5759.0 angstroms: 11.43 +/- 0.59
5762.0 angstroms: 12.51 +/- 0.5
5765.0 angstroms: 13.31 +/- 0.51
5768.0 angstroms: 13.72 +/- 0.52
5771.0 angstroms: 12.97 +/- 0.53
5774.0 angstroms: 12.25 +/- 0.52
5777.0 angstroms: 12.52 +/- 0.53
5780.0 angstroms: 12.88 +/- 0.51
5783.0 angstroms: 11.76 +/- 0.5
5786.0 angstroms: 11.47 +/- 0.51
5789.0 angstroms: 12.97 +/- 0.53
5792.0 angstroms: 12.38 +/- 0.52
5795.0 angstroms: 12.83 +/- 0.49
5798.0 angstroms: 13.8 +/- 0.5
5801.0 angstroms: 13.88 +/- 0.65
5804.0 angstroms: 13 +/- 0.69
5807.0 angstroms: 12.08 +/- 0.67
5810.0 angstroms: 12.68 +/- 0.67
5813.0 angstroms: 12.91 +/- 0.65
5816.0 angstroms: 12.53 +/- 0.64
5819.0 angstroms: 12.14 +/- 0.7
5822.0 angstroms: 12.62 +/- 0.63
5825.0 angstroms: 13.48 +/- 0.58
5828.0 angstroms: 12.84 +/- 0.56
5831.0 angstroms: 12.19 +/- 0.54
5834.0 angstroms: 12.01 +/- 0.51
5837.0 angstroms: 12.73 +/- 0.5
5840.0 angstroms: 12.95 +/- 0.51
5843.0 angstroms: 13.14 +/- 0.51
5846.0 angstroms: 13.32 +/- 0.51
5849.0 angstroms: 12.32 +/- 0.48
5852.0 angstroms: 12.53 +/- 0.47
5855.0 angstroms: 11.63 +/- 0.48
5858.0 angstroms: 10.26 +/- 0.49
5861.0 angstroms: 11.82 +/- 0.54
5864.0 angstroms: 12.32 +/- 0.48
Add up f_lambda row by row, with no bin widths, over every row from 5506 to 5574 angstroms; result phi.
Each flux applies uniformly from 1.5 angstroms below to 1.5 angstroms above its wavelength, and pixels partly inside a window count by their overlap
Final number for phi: 246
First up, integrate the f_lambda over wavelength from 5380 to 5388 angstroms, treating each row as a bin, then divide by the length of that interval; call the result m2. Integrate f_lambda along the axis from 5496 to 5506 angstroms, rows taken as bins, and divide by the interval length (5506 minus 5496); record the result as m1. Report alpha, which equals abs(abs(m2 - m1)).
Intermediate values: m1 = 10.4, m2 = 10.6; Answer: 0.20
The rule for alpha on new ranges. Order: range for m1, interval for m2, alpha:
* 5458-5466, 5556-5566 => 0.69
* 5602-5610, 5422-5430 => 0.89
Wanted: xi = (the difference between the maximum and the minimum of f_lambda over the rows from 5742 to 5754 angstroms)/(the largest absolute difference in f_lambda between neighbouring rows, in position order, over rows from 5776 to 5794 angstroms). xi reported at 0.4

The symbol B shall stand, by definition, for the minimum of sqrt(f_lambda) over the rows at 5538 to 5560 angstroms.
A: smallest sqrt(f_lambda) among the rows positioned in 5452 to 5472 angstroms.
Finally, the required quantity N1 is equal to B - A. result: 0.22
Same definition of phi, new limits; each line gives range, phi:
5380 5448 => 227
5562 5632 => 243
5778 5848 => 293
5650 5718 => 262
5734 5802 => 289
